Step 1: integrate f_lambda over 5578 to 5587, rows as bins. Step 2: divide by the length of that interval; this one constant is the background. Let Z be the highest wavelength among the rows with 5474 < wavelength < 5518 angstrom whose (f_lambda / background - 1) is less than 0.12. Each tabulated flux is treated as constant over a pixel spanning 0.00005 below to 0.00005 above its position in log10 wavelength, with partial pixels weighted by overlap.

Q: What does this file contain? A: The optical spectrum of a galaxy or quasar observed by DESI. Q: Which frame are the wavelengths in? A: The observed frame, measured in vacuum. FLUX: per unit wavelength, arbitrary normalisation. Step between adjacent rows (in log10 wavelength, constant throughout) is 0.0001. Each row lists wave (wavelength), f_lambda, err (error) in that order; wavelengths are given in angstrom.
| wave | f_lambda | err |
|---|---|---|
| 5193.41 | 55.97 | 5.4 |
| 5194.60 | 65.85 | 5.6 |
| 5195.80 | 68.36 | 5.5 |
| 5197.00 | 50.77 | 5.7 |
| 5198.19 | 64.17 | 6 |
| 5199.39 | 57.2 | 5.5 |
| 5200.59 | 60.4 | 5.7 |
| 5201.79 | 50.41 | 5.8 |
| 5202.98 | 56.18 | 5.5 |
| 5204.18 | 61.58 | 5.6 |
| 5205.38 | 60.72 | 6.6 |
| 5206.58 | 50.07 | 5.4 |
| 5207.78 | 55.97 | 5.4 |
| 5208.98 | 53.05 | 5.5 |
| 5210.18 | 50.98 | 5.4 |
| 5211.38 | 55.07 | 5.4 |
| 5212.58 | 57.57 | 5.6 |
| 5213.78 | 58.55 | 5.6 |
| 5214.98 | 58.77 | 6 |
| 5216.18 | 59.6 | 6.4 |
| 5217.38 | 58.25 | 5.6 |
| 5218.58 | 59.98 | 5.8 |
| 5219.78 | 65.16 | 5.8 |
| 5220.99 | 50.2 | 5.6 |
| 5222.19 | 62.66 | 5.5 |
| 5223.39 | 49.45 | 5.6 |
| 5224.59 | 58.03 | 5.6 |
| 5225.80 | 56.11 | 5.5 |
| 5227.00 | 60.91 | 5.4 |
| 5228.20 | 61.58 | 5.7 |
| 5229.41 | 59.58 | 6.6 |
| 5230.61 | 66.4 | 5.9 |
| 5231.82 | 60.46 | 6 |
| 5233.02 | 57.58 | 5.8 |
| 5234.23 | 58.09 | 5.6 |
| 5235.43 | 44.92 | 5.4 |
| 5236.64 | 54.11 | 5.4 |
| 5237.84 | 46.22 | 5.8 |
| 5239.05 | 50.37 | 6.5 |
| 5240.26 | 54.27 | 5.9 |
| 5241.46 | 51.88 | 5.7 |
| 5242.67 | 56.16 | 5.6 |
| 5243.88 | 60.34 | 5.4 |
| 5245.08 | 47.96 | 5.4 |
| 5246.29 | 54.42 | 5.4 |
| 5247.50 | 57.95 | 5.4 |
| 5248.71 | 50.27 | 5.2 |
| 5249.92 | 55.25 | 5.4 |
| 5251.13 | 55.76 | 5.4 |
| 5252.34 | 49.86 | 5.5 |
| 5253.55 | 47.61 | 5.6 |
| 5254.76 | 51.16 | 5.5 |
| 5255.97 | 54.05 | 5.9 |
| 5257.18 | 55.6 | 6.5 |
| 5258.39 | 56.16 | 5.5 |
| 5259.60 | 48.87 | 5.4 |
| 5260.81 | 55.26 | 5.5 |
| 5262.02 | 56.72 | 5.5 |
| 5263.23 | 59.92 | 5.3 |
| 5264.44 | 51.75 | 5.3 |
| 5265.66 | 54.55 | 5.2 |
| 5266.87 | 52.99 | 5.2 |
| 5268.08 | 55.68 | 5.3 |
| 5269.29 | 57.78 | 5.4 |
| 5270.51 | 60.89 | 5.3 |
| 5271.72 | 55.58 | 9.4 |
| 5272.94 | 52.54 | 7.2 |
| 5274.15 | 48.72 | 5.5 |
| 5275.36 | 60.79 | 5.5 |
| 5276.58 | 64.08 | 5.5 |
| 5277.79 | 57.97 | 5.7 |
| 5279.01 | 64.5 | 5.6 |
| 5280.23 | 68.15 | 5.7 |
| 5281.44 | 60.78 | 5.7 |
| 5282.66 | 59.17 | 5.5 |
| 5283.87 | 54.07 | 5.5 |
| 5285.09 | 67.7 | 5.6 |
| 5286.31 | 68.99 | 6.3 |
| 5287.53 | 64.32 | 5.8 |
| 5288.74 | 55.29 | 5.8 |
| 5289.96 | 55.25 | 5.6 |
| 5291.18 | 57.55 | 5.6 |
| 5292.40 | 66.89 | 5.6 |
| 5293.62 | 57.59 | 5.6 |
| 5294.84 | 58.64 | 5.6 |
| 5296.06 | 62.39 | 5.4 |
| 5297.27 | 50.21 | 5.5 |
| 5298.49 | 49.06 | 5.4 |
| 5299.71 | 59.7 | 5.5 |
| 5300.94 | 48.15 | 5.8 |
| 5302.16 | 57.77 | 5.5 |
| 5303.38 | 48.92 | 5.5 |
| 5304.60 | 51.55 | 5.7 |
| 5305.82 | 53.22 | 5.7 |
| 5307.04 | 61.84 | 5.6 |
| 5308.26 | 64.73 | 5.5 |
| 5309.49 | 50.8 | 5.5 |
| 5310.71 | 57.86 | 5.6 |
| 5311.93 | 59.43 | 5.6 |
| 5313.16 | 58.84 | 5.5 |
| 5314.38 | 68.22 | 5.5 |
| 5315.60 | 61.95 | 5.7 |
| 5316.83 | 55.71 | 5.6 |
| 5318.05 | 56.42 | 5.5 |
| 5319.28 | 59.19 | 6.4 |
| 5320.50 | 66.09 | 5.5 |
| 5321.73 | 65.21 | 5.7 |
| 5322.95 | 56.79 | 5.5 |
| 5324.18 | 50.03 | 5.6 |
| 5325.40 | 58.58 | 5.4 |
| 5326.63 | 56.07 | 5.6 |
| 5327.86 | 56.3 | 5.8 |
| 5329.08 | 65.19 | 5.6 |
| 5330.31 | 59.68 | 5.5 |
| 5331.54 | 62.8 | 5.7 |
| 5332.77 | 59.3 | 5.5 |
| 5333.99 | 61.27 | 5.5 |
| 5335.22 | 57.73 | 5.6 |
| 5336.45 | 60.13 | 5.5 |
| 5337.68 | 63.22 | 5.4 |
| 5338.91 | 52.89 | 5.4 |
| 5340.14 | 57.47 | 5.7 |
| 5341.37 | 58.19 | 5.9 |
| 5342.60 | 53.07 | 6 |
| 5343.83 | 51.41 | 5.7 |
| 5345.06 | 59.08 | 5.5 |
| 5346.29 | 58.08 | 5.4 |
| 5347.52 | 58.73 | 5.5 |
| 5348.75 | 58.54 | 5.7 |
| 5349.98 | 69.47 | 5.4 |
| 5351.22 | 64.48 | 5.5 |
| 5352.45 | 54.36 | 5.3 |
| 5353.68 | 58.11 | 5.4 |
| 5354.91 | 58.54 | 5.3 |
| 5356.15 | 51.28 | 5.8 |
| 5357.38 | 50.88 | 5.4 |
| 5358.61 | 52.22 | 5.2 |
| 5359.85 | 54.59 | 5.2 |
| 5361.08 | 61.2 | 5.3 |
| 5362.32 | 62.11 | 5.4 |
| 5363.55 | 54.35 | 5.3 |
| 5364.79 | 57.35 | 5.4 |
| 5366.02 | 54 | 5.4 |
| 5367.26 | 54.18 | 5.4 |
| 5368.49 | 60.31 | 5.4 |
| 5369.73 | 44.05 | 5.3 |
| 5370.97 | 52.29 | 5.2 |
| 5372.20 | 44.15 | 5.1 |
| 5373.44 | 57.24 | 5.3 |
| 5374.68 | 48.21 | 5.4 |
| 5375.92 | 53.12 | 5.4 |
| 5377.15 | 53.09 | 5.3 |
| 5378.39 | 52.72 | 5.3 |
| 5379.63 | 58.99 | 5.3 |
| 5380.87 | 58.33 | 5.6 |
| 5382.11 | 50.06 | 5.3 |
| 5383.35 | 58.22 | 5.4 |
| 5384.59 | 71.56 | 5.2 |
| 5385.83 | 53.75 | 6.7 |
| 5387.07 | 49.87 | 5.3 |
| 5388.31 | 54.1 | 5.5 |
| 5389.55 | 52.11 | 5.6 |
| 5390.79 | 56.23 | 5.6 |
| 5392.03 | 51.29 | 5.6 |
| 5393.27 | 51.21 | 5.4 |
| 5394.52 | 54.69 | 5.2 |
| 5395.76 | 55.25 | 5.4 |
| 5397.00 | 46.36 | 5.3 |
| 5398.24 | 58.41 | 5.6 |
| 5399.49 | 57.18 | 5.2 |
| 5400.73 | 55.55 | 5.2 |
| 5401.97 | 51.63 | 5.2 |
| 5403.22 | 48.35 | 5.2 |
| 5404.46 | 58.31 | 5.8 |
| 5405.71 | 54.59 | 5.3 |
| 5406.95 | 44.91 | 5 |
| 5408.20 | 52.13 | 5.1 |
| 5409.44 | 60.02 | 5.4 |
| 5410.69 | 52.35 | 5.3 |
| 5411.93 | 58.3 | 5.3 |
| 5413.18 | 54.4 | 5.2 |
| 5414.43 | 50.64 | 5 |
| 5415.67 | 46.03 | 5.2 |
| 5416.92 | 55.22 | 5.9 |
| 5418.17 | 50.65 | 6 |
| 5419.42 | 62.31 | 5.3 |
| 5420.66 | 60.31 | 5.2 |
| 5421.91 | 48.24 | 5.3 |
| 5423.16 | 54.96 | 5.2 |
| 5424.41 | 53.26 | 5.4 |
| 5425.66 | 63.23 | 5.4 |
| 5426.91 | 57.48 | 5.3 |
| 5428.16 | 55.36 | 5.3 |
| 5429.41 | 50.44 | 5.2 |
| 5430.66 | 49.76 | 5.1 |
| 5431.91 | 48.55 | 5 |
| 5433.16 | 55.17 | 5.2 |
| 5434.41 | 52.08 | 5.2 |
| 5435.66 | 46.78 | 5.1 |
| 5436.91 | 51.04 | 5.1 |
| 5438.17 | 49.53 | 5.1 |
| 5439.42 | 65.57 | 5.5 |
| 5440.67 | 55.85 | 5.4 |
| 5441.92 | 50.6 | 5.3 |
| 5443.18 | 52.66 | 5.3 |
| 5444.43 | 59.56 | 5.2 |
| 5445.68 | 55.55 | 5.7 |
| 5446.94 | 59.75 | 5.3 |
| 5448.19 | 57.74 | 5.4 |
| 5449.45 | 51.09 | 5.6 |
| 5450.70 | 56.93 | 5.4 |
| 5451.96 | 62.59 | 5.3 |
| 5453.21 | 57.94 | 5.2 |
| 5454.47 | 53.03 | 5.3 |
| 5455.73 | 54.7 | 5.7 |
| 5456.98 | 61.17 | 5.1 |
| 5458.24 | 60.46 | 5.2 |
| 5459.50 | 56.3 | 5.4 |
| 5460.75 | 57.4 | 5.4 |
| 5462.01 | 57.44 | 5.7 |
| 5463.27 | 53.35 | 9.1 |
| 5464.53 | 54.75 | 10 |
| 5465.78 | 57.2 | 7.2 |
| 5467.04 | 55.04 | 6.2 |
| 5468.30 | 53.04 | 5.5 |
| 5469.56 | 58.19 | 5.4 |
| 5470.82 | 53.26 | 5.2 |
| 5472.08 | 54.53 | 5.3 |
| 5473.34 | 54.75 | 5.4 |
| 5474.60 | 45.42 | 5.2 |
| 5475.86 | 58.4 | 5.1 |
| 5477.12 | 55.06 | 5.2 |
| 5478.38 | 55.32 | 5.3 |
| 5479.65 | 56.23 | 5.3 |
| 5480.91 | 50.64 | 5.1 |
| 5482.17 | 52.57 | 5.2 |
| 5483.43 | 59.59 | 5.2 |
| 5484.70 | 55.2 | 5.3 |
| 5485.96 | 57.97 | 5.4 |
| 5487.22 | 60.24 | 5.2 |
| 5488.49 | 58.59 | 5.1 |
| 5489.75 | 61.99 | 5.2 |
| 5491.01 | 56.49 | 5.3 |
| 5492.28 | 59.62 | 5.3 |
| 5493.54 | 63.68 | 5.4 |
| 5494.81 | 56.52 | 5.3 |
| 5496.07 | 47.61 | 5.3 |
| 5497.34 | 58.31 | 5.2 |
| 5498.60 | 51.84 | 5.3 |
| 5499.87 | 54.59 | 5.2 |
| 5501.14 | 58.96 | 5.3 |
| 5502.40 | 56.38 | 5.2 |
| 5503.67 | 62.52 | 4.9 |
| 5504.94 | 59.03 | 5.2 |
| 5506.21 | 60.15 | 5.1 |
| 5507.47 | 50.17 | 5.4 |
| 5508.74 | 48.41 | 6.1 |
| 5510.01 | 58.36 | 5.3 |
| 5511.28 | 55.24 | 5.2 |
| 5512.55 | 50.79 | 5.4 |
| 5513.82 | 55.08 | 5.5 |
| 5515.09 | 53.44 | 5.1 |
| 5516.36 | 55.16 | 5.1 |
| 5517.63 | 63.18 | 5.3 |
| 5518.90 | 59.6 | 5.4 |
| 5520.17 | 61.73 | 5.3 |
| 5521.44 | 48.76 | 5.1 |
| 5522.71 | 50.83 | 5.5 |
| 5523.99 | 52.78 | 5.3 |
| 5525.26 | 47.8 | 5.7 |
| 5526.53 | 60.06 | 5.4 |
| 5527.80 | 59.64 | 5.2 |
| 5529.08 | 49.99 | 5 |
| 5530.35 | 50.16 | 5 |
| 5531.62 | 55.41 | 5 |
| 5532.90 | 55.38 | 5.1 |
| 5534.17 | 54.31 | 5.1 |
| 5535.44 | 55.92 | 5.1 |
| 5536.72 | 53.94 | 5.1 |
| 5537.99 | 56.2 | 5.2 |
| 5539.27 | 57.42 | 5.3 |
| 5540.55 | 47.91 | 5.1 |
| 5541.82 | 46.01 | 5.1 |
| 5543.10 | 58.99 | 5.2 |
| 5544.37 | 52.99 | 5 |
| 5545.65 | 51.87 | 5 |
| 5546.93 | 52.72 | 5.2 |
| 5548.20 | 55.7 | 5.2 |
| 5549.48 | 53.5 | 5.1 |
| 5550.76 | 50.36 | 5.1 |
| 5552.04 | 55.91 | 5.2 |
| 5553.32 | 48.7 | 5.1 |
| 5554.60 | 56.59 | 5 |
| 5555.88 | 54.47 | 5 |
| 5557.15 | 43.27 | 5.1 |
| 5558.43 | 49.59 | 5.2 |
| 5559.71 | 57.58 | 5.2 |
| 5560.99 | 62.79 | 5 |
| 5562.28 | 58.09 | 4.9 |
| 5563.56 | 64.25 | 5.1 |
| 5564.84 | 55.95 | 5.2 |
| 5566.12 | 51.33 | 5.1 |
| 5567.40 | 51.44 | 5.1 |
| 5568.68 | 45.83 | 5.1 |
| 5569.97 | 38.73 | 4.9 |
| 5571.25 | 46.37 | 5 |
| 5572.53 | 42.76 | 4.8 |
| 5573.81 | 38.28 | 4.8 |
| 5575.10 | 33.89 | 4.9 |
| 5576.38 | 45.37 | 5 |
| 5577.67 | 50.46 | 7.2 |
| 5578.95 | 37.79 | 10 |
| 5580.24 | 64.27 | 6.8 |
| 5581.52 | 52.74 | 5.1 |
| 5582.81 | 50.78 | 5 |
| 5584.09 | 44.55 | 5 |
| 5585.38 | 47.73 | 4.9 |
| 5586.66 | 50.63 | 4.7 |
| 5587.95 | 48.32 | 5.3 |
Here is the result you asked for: 5516.36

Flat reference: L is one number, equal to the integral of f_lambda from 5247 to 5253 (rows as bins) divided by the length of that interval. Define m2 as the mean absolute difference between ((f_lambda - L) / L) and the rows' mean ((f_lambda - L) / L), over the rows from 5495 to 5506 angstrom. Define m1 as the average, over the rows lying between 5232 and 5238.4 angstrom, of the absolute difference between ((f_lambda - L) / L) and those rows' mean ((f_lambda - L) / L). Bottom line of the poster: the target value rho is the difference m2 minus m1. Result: -0.03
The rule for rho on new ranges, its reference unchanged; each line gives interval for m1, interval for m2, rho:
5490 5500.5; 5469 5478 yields -0.01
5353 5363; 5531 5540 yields -0.06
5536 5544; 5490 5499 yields -0.01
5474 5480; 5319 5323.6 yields 0.01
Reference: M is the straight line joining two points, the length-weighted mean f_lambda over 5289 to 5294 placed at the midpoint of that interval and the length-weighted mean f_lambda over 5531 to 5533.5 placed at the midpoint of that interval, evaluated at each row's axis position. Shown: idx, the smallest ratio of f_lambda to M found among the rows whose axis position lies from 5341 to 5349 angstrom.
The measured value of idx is 0.88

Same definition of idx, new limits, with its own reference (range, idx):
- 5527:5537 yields 0.90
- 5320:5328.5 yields 0.85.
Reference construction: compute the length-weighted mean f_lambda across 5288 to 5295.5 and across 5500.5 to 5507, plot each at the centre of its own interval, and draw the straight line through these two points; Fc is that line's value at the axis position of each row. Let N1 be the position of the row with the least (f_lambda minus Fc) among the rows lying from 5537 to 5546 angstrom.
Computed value 5541.82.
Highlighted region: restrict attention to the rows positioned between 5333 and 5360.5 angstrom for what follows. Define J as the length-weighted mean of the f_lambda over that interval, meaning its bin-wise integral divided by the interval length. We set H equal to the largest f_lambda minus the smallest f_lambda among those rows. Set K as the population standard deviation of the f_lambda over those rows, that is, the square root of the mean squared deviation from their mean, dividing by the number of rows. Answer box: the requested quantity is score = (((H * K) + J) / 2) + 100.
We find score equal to 171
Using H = 19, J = 57.5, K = 4.57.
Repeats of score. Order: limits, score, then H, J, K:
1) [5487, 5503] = 161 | 16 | 57.2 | 4.07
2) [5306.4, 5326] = 175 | 18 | 59.5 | 4.95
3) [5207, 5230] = 161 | 16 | 57.4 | 4.12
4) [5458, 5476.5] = 153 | 15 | 55.2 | 3.37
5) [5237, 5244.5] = 158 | 14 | 53.3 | 4.46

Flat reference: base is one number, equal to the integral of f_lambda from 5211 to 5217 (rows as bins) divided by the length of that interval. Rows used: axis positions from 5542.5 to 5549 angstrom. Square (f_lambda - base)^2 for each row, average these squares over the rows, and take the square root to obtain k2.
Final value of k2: 24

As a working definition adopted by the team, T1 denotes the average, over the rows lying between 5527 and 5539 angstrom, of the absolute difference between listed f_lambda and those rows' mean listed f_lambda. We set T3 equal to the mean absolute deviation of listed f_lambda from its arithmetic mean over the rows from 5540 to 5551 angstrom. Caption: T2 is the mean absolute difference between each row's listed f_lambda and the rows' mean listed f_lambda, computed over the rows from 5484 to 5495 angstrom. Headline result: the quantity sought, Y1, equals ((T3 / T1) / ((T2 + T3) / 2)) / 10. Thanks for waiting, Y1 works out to 0.052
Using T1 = 2.2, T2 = 2.19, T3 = 2.8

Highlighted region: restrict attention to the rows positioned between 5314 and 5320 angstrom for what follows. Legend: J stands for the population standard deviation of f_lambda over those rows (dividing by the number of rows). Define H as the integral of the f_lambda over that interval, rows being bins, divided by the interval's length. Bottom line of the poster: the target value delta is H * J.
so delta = 273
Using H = 60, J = 4.5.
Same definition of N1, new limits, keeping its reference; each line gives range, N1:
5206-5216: 5206.58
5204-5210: 5206.58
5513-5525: 5521.44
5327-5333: 5327.86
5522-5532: 5525.26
